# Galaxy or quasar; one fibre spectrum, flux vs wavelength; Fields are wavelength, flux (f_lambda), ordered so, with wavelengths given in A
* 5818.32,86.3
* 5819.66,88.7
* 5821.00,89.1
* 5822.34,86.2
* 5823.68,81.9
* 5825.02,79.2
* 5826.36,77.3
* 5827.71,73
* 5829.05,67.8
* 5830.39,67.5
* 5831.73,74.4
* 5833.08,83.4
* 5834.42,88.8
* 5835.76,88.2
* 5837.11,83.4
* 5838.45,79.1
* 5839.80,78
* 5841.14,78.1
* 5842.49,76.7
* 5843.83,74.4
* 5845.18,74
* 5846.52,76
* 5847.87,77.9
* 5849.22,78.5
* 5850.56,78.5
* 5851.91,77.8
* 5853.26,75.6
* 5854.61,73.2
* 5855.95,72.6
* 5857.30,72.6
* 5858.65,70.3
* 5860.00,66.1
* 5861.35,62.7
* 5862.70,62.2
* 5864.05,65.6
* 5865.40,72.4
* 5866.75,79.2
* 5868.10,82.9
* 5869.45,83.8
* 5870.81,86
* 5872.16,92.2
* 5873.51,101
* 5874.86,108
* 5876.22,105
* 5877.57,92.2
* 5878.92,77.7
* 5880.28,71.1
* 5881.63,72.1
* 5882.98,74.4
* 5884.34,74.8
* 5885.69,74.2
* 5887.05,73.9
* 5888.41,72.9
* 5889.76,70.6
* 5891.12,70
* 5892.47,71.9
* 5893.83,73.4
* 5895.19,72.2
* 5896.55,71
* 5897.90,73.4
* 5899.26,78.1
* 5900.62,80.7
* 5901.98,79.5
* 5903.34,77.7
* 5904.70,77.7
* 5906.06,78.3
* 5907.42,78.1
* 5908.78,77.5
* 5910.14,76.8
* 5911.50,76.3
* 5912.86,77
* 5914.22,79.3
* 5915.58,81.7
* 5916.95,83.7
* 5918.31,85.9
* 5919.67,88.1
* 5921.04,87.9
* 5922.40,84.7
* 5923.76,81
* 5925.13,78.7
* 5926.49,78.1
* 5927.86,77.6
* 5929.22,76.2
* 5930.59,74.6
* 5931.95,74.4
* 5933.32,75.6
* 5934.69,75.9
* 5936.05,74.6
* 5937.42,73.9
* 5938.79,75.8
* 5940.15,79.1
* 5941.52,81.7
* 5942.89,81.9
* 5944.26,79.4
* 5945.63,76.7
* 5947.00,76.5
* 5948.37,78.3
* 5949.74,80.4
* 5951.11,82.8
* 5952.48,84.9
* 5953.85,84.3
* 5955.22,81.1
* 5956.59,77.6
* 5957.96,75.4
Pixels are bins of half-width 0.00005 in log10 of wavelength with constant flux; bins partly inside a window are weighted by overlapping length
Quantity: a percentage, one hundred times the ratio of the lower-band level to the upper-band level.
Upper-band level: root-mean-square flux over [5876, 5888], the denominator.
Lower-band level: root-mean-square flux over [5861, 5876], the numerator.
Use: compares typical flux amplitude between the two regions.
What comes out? 103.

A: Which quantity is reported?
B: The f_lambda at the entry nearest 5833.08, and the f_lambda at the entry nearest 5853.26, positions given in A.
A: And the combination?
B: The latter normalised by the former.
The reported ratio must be 0.91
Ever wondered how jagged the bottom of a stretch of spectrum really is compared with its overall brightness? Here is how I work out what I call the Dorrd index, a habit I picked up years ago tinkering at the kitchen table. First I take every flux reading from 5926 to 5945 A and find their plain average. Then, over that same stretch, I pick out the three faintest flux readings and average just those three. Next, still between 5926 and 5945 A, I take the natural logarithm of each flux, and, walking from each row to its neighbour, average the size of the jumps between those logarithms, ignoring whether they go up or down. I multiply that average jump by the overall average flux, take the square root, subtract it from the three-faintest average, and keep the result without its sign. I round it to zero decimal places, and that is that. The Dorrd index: 73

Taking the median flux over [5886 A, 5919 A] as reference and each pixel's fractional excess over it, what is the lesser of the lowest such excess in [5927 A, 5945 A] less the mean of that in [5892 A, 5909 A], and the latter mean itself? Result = -0.029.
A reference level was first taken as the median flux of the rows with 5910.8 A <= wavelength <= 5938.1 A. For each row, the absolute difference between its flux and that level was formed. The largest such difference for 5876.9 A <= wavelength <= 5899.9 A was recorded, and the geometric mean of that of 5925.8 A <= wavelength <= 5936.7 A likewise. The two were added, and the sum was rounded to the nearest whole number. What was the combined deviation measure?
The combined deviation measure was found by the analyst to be 16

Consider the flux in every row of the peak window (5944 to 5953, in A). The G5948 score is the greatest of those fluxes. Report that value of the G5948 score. 84.9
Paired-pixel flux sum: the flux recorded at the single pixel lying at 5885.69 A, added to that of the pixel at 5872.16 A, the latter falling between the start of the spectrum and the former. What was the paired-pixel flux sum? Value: 166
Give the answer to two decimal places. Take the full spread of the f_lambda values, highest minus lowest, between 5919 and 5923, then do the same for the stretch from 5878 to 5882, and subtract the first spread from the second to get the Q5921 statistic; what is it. 3.20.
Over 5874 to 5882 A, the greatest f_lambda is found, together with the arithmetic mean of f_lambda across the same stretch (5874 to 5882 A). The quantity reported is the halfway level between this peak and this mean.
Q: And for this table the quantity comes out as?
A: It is 98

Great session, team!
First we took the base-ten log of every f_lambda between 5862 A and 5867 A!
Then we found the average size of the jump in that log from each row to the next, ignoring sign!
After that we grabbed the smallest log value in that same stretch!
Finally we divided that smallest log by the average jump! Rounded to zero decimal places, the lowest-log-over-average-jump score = 51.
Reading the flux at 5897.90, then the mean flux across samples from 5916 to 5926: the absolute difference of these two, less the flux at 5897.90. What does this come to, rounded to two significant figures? -63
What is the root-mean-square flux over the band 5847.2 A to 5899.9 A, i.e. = 77.8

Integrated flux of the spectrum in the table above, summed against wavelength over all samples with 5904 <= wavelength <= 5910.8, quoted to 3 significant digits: 528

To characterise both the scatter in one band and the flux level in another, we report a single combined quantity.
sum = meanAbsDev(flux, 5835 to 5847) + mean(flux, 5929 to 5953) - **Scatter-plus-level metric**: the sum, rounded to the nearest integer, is 81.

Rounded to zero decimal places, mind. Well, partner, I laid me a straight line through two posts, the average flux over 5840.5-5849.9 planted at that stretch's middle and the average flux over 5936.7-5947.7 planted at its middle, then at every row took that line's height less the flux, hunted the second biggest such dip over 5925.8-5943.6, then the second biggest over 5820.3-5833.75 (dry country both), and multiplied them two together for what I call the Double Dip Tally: 30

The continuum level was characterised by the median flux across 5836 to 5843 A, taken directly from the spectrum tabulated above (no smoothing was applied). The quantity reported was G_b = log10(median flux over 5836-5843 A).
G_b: 1.89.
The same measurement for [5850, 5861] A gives 1.86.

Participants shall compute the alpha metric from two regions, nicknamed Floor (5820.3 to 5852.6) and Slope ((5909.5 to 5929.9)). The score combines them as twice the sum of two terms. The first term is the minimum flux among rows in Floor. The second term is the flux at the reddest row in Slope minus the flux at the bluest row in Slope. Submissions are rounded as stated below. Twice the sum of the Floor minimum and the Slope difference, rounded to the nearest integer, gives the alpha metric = 134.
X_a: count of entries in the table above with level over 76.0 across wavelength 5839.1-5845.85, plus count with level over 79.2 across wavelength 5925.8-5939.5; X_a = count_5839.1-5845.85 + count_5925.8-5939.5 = 3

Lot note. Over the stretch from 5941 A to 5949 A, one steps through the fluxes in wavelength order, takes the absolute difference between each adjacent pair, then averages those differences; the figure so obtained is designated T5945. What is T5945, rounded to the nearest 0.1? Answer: 1.5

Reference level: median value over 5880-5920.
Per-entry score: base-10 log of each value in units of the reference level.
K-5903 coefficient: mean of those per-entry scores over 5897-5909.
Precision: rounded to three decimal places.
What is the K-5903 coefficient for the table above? 0.007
